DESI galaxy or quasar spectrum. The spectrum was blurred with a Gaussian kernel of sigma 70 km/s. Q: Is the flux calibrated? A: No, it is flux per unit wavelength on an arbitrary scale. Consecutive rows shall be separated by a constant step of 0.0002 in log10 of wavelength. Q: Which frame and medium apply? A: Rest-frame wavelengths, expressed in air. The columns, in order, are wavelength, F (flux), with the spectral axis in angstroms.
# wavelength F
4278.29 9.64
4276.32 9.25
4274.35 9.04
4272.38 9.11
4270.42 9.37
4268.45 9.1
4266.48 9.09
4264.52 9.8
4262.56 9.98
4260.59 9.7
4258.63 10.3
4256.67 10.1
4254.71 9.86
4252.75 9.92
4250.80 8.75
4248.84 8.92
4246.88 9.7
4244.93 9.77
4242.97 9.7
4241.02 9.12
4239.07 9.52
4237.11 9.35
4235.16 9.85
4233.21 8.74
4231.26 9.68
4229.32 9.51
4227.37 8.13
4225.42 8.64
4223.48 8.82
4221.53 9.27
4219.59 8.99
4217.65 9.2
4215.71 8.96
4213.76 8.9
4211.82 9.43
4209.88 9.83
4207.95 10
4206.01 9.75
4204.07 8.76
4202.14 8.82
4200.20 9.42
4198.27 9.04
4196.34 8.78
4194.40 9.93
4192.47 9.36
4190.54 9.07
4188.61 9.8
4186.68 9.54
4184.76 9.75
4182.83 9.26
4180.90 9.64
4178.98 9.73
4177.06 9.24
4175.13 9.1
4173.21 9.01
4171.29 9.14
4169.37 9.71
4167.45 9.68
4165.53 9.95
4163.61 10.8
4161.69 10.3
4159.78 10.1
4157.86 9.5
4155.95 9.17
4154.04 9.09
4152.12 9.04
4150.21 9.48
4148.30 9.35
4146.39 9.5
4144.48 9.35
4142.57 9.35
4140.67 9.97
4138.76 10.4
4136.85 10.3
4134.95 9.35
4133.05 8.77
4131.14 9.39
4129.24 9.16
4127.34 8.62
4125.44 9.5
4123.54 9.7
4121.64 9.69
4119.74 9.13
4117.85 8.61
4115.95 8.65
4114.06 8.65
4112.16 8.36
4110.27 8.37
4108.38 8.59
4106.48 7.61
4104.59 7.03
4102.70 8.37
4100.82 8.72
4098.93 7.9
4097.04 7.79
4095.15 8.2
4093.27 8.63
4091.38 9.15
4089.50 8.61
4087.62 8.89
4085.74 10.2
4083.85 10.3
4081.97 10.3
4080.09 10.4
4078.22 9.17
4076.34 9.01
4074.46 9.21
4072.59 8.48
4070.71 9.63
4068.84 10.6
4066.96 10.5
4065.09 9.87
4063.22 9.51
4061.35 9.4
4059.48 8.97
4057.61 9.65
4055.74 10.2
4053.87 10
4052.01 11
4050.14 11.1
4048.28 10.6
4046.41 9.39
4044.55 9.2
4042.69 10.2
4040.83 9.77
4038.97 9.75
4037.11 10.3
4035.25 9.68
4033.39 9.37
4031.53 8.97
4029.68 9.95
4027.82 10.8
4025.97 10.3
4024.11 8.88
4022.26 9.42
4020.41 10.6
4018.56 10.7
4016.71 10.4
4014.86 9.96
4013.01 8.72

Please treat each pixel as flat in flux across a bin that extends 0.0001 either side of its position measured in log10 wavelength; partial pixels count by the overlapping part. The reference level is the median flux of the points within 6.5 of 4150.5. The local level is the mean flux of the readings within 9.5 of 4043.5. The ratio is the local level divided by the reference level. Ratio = 1.08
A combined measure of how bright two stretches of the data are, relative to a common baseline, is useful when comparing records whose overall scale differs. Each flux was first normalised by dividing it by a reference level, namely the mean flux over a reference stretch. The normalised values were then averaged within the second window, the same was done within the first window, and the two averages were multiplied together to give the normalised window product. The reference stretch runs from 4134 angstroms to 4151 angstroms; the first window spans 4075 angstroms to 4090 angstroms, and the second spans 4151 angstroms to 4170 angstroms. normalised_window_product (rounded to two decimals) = 1.00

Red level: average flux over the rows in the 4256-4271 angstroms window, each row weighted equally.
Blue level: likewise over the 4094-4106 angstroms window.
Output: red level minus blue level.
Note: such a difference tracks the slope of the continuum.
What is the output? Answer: 1.7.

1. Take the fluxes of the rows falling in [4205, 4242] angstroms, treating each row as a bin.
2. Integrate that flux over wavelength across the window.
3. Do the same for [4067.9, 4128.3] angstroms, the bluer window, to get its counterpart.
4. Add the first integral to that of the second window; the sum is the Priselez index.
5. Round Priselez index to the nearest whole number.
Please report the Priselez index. 882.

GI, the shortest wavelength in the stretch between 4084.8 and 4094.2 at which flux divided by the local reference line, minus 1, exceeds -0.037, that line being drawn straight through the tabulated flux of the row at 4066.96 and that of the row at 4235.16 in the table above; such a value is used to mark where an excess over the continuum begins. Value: 4085.74 angstroms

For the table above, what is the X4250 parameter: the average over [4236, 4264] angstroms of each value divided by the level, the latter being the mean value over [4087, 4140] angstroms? 1.09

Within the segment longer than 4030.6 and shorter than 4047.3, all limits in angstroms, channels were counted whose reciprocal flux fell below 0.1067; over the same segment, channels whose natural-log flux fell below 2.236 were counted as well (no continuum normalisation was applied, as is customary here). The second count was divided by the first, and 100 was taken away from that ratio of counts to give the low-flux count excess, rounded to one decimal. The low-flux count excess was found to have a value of -99.7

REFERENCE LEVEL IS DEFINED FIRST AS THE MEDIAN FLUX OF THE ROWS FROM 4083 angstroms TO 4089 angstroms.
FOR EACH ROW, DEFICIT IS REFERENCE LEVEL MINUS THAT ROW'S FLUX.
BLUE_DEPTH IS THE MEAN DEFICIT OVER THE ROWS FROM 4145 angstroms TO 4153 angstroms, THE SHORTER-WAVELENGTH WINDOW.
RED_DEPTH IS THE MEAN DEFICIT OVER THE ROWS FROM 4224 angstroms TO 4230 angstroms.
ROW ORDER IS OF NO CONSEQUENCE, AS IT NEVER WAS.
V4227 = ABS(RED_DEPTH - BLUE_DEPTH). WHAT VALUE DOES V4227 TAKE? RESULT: 0.6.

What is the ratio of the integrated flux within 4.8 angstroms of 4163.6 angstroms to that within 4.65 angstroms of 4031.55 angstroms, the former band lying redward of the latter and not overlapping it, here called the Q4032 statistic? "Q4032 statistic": 1.08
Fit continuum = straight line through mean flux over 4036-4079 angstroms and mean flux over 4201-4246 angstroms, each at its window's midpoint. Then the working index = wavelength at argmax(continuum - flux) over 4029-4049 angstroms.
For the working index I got 4031.53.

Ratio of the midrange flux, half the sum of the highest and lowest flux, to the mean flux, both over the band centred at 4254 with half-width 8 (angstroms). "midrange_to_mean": 0.99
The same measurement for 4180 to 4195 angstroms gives 1.00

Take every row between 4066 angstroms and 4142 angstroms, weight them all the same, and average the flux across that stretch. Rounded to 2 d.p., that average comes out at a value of 9.10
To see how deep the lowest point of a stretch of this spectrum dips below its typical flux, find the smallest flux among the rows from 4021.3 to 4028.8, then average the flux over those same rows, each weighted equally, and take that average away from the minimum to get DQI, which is -1.0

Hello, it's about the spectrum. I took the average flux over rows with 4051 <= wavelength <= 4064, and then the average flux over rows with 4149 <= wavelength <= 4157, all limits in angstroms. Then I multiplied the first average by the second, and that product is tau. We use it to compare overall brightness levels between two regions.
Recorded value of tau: 90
